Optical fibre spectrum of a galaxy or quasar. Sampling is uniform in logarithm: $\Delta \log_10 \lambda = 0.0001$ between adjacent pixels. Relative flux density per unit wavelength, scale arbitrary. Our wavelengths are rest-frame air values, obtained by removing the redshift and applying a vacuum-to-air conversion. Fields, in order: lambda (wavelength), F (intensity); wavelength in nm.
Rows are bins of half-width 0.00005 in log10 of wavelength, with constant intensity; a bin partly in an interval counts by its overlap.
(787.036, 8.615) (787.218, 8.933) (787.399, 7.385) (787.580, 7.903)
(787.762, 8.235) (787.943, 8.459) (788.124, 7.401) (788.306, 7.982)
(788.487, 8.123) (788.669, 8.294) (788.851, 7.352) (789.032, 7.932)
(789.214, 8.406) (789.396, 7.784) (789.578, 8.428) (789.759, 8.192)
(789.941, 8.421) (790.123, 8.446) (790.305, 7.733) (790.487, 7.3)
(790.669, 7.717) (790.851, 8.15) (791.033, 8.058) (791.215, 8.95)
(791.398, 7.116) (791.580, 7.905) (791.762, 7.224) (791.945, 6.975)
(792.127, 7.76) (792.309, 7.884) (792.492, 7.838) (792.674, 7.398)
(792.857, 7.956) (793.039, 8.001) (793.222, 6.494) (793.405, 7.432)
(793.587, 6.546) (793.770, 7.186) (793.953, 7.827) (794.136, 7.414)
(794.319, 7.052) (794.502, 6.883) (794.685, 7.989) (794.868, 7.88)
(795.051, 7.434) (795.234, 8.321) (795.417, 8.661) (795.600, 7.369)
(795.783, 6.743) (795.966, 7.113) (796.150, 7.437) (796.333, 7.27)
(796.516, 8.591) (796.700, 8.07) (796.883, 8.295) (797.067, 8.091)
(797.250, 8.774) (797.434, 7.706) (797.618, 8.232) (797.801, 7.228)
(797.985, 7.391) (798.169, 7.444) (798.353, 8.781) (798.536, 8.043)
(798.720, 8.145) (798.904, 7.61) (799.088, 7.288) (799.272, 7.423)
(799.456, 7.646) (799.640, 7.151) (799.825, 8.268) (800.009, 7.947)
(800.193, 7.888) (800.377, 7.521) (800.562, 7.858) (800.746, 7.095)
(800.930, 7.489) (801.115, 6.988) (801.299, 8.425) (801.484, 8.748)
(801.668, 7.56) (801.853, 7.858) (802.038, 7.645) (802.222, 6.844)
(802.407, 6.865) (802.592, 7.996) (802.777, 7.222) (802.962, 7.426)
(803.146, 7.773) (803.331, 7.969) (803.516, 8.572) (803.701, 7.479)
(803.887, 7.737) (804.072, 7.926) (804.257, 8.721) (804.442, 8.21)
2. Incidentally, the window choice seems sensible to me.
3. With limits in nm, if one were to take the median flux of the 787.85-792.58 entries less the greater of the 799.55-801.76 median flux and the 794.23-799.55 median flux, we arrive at 0.21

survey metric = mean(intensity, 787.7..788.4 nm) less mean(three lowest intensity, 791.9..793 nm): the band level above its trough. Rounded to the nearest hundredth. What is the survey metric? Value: 0.64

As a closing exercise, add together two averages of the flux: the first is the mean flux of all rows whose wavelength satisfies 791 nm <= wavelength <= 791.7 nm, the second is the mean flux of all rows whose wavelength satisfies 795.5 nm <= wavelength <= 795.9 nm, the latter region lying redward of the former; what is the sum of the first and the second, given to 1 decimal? 15.1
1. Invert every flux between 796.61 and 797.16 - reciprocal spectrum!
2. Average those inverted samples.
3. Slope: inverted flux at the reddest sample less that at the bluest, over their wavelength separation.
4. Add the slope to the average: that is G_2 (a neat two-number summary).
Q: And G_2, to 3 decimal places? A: 0.122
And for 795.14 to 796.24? 0.148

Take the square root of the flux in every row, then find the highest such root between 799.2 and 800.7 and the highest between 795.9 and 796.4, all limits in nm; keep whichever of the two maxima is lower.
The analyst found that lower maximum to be 2.73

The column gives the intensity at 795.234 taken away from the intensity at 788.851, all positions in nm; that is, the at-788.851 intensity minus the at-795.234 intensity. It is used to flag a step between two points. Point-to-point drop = -0.97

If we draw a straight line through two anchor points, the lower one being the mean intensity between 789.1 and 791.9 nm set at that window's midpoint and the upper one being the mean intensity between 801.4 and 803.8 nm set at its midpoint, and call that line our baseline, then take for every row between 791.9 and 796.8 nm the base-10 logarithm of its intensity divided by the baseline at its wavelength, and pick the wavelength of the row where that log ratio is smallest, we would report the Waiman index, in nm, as 793.222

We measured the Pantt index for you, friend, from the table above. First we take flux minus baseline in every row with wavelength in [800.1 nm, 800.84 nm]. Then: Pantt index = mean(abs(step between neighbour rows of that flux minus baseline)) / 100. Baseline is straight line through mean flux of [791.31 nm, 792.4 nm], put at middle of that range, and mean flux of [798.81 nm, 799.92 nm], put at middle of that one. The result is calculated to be 0.0049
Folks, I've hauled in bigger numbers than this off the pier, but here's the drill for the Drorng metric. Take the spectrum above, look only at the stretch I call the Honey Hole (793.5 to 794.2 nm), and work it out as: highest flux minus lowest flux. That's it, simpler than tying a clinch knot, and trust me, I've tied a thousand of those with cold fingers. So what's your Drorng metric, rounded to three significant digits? 1.28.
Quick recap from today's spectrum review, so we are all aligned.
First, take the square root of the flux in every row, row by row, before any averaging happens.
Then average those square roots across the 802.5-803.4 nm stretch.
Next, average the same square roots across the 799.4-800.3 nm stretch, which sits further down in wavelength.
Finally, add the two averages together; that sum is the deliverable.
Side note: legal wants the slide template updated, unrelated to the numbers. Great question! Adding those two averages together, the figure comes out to 5.56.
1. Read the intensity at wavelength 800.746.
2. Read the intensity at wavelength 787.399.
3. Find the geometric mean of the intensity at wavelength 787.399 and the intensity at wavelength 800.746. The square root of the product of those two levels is 7.24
